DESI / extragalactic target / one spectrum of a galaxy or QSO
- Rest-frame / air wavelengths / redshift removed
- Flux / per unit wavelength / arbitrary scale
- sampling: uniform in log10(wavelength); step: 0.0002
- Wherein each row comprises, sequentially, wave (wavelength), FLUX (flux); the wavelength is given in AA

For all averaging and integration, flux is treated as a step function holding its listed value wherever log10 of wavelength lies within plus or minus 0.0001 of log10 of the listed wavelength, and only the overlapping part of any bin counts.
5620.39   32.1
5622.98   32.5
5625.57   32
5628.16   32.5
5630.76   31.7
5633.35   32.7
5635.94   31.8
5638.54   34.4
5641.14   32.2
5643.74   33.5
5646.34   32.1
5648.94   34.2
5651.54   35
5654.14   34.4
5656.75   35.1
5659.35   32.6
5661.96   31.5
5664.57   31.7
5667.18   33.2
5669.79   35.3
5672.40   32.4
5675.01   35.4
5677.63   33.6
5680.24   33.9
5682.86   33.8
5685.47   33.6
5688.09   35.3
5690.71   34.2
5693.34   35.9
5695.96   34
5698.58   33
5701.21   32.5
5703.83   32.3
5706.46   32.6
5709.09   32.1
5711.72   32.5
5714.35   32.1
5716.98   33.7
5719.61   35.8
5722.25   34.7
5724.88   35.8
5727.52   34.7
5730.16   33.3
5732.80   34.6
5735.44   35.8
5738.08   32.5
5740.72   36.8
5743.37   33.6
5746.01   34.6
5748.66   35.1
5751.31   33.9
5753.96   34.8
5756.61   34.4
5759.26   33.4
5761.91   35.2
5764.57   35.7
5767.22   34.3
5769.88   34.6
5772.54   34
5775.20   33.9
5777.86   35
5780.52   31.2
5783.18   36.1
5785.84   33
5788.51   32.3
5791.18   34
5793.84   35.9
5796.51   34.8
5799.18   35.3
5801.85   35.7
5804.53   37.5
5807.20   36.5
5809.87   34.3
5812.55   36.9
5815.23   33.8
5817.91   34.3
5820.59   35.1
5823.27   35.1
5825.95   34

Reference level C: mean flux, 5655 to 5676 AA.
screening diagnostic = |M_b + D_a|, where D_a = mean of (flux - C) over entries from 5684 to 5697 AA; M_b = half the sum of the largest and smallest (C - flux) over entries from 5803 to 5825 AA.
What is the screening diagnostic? 1.0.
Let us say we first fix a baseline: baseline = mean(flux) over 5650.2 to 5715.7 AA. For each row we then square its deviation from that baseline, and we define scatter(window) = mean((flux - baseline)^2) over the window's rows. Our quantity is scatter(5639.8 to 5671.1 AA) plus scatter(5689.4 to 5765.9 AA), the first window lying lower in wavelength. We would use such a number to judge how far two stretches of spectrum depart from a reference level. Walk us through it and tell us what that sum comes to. 3.8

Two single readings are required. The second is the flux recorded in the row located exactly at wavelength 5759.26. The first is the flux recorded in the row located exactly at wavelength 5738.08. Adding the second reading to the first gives 65.9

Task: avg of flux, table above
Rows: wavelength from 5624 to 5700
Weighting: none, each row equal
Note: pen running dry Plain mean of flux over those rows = 33.5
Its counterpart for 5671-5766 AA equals 34.1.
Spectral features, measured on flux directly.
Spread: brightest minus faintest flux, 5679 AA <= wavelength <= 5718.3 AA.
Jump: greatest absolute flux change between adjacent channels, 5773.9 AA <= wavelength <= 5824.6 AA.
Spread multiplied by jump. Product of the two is 18.6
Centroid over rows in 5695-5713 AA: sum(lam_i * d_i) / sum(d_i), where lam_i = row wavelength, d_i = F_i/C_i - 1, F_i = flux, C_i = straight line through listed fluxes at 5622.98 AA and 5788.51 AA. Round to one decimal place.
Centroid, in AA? 5696.5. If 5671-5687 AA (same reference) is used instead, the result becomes 5679.2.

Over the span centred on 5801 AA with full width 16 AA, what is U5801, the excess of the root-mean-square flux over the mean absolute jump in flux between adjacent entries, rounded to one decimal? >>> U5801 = 35.0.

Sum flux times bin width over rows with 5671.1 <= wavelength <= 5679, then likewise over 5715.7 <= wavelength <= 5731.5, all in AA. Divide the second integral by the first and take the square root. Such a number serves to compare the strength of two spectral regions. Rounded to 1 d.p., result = 1.4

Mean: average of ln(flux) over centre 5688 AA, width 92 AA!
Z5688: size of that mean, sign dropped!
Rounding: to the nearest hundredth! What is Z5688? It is 3.52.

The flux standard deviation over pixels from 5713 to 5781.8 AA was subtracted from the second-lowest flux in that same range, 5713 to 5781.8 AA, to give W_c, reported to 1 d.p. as 30.9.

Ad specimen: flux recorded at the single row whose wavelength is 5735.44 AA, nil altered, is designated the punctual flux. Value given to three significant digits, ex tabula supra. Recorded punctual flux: 35.8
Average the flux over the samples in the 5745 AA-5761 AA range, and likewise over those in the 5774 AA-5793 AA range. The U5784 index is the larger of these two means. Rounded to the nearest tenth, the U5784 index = 34.4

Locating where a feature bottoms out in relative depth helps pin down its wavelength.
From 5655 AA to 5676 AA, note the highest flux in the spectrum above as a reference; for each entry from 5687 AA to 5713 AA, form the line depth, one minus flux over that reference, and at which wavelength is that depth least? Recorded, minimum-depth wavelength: 5693.34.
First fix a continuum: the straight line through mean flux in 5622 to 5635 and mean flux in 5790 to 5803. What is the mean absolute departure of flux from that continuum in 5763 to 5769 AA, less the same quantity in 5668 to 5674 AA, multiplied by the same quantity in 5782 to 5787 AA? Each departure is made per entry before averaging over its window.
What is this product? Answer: -1.2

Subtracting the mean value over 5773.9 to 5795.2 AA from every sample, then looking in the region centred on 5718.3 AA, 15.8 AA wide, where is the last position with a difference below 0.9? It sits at 5722.25 AA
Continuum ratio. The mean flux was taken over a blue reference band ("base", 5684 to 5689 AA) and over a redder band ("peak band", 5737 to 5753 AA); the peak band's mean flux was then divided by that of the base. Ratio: 1.00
